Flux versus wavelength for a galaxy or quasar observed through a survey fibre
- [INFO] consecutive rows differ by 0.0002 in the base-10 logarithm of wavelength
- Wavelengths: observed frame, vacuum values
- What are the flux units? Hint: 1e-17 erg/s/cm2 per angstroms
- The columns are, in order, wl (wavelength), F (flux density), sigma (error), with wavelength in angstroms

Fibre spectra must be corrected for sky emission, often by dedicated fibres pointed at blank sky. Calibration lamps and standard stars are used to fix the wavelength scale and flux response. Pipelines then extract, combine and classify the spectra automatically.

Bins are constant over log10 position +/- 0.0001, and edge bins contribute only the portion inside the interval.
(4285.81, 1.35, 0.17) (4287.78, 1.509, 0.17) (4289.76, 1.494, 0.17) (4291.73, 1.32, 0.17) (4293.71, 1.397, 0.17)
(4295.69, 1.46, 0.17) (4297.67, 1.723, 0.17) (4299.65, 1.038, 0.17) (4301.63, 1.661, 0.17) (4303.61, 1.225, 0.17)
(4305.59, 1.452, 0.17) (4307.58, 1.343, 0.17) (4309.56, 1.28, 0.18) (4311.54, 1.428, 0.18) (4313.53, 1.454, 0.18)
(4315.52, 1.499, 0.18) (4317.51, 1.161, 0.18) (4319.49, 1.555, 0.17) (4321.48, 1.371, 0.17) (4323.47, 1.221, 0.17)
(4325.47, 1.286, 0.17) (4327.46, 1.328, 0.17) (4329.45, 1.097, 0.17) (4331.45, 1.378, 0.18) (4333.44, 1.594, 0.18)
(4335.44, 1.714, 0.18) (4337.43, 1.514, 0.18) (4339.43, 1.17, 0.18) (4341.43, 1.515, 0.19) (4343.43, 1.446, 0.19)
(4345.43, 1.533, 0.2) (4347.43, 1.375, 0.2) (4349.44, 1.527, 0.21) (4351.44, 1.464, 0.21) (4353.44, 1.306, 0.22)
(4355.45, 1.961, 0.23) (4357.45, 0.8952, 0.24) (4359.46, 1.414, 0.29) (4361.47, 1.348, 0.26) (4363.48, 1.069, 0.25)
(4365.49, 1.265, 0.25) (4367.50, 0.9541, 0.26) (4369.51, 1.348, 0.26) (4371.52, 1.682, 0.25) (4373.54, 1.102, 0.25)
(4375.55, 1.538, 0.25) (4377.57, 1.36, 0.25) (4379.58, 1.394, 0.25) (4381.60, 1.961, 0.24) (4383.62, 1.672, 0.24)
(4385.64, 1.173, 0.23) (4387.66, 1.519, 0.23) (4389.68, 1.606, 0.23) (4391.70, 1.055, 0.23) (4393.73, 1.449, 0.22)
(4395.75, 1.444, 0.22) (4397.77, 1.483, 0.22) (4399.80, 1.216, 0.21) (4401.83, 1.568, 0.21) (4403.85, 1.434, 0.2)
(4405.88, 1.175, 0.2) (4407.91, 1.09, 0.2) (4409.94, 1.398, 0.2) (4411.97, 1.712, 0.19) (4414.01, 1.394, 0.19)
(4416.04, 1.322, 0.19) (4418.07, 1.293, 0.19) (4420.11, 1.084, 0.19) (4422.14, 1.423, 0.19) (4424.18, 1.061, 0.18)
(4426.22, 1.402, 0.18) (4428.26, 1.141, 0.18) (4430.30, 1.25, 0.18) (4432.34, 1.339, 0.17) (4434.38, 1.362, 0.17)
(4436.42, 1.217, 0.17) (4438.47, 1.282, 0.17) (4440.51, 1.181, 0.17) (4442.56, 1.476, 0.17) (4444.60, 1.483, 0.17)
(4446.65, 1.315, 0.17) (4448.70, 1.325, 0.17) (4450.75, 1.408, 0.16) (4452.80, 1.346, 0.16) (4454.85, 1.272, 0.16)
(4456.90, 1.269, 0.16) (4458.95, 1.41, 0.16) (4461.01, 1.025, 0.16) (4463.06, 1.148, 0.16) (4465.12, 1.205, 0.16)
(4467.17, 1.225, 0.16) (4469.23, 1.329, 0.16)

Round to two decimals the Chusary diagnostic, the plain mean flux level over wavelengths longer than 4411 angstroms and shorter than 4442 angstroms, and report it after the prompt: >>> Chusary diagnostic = 1.30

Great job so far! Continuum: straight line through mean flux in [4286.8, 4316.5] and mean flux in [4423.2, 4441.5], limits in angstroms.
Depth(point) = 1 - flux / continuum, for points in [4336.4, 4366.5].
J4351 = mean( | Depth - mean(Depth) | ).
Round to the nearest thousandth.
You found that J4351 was 0.123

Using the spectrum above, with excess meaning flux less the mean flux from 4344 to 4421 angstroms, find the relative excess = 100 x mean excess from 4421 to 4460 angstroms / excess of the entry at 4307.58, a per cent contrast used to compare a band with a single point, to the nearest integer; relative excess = 172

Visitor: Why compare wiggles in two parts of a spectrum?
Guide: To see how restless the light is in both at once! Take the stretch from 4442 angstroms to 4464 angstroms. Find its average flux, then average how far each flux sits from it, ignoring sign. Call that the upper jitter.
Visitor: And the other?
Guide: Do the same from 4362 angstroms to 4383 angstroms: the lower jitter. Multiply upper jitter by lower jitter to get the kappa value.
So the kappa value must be 0.022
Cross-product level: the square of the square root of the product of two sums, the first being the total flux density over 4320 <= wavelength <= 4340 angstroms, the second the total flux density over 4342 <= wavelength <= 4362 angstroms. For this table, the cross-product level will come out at 195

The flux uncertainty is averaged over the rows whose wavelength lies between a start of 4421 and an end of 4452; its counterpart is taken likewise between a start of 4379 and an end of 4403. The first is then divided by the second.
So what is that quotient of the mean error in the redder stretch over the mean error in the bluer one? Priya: 0.76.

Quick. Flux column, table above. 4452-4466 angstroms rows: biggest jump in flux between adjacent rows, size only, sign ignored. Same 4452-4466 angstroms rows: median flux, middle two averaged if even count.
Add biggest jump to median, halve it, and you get 0.83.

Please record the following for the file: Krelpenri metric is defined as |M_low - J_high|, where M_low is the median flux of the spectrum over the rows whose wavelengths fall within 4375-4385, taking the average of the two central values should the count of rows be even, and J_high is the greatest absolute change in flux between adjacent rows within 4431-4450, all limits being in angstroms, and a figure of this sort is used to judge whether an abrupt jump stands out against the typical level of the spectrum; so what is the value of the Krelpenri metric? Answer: 1.24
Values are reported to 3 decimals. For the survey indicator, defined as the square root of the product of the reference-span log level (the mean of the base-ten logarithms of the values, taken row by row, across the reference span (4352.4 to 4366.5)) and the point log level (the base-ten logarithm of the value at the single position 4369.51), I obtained 0.120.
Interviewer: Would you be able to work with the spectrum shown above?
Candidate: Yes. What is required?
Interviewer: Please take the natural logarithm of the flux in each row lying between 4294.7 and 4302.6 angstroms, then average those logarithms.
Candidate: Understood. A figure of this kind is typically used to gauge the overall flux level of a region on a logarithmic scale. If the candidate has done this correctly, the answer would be 0.37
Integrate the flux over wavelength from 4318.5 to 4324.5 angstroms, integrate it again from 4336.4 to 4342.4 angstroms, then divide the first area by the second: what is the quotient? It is 0.98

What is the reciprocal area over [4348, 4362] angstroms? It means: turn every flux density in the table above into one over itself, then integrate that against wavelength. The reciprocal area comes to 10.4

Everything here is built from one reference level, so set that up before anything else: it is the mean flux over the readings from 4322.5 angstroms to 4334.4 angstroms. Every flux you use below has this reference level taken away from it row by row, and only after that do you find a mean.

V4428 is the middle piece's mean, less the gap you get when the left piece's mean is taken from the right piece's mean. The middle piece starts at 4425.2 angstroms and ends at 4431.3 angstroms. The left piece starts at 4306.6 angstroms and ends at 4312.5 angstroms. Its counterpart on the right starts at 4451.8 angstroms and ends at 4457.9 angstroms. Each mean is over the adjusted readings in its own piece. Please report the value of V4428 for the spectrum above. 0.002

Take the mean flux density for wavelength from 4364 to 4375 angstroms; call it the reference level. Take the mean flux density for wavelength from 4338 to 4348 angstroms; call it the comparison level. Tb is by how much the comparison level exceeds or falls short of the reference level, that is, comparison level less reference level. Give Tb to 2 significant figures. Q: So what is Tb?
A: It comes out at 0.14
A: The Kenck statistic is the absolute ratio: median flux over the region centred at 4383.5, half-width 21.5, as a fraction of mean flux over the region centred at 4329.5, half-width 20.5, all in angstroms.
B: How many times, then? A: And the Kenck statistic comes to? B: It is 1.02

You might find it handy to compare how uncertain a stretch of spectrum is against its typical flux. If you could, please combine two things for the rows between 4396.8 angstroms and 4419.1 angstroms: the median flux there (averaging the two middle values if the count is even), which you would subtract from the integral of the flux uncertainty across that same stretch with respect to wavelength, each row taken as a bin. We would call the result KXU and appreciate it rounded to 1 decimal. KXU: 3.1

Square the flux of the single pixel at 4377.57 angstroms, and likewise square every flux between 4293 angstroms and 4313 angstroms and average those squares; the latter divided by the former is 1.08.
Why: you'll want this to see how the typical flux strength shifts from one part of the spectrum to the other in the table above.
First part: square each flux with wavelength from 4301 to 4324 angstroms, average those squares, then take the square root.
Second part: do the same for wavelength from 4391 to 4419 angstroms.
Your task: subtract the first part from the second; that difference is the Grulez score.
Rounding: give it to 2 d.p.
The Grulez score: -0.02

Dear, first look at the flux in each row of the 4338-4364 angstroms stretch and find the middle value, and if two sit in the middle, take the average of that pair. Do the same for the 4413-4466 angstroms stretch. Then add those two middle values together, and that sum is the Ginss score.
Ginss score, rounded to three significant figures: 2.72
